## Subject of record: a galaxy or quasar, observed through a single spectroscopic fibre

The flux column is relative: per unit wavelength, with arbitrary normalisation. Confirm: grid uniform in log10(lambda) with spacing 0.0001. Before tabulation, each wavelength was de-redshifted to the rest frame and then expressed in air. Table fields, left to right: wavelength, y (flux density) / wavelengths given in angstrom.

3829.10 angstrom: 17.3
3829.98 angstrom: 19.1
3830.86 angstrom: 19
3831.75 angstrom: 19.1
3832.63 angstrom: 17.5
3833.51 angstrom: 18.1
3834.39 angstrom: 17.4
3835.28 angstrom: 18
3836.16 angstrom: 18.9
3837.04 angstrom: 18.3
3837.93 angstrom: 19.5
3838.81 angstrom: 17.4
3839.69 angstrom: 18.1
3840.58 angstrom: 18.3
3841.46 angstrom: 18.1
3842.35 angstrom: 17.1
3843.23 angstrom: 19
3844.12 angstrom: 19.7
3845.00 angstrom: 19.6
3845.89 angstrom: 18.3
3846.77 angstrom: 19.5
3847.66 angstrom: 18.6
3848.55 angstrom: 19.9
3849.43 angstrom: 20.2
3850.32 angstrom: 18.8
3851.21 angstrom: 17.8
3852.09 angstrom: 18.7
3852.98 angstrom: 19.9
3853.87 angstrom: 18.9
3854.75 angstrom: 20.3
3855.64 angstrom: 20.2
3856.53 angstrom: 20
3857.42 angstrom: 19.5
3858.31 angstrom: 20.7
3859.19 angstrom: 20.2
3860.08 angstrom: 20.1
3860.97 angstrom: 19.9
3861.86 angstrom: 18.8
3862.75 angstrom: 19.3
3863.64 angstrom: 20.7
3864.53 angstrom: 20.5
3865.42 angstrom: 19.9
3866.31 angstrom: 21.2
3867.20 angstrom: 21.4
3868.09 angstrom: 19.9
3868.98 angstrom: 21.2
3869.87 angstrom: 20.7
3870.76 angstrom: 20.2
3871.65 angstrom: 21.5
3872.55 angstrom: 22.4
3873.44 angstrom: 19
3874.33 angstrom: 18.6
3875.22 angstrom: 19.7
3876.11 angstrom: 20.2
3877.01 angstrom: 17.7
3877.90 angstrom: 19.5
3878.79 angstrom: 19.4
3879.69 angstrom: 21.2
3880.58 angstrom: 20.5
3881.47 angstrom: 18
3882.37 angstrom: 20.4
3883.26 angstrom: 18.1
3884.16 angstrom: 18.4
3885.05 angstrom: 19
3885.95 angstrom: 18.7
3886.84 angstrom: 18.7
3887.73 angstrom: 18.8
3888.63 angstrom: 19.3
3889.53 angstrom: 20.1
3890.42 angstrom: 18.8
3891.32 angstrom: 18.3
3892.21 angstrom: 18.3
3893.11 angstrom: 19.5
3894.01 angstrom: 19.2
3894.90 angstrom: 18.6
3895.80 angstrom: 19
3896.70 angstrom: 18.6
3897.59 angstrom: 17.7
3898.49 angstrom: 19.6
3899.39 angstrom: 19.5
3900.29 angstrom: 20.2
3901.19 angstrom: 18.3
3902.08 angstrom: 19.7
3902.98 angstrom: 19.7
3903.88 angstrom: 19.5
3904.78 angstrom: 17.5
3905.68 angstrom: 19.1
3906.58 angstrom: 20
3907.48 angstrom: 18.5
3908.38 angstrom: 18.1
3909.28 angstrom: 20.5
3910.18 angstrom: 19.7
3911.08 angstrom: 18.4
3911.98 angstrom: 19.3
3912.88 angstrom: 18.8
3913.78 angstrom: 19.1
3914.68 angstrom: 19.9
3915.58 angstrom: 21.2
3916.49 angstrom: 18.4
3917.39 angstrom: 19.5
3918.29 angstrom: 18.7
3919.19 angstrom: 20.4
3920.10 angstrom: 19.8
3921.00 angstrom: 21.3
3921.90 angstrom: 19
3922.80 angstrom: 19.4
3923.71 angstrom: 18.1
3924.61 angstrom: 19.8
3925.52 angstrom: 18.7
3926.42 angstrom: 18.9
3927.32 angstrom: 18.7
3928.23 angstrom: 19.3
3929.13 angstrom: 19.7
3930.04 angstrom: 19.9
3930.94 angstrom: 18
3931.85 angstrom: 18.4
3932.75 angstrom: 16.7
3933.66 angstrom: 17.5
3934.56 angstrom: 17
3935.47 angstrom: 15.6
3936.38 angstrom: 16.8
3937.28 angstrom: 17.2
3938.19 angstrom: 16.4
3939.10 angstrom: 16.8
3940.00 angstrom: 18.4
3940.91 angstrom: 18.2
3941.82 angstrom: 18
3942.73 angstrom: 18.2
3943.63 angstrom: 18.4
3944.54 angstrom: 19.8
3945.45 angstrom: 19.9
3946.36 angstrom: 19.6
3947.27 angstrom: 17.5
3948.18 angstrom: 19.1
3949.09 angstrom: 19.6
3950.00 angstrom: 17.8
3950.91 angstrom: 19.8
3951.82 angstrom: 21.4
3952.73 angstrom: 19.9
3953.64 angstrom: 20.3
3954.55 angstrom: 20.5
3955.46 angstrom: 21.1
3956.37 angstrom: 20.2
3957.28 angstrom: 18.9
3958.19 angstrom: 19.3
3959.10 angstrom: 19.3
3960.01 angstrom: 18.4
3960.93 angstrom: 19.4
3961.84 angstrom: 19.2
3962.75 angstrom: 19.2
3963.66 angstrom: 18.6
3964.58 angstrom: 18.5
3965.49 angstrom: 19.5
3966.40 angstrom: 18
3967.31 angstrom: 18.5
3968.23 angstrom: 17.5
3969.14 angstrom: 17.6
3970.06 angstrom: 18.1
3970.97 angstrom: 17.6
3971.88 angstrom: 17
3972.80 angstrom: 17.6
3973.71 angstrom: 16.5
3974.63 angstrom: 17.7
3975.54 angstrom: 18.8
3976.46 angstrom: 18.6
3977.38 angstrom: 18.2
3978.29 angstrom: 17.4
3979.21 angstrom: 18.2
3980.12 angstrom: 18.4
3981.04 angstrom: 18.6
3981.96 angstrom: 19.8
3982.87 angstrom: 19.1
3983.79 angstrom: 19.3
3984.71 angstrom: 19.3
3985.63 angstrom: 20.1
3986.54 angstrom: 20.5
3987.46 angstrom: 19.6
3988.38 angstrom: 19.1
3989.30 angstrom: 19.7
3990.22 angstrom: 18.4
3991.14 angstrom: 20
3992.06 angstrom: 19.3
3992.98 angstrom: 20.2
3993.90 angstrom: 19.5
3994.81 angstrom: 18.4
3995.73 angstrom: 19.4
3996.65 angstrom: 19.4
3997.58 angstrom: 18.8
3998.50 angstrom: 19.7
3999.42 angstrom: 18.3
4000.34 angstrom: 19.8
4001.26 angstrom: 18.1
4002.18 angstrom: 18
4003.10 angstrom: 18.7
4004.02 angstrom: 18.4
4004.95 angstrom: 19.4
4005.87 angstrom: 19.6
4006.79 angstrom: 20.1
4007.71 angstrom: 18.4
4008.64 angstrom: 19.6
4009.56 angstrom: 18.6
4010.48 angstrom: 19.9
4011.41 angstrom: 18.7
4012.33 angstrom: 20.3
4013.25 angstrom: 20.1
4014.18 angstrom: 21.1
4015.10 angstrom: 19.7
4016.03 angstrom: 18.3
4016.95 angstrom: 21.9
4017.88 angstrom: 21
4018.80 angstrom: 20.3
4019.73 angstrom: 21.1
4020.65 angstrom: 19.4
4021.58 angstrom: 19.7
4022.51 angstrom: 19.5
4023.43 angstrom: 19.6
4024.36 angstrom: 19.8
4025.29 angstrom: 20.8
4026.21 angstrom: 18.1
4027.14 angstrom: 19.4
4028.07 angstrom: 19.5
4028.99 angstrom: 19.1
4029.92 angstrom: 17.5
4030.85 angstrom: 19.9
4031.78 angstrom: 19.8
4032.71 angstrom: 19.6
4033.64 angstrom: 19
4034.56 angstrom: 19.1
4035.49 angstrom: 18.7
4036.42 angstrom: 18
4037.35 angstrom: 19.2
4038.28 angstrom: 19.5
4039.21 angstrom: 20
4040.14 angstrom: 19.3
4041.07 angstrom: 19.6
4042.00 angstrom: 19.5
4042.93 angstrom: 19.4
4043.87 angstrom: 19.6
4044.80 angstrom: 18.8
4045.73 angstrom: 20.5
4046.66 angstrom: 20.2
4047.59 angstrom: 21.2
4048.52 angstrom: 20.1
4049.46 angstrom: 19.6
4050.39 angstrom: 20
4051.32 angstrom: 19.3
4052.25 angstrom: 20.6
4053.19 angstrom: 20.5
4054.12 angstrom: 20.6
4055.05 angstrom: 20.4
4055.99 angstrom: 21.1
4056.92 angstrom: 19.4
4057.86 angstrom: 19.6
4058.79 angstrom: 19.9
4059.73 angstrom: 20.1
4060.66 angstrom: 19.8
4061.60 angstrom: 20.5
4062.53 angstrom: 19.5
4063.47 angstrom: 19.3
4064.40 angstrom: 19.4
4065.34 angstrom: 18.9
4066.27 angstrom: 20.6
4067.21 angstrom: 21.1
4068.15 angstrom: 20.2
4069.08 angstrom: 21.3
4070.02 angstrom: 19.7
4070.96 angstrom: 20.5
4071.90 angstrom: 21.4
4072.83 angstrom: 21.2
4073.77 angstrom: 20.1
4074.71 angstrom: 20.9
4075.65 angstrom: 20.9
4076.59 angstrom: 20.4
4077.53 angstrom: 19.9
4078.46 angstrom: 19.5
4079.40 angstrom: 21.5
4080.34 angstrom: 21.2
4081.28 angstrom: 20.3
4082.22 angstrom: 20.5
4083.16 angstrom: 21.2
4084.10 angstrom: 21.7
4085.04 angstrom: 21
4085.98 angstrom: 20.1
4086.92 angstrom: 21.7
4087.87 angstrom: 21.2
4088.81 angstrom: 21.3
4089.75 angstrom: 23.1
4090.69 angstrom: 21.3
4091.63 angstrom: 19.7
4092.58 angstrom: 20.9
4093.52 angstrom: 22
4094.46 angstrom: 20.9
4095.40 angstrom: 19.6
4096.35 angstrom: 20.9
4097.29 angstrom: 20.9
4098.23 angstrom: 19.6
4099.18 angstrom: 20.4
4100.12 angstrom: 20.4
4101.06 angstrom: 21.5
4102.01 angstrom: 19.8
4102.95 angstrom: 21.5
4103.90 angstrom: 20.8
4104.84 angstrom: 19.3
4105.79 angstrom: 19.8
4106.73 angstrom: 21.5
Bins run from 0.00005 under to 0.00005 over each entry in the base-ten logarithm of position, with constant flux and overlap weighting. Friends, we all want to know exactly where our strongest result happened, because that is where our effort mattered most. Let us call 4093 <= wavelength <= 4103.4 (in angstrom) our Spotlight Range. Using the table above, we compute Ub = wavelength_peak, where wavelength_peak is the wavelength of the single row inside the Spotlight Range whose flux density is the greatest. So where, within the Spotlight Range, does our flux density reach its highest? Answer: 4093.52 angstrom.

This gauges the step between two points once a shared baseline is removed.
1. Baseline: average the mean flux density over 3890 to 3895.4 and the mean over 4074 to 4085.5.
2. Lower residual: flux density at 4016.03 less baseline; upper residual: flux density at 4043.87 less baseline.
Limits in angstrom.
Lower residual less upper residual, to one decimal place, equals -1.3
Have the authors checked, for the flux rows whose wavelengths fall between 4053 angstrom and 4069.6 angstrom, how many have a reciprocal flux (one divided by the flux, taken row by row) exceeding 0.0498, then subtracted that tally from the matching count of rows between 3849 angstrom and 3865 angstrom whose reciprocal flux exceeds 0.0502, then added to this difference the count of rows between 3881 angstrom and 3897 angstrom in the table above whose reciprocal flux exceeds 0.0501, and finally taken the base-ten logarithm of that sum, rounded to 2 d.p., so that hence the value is 1.23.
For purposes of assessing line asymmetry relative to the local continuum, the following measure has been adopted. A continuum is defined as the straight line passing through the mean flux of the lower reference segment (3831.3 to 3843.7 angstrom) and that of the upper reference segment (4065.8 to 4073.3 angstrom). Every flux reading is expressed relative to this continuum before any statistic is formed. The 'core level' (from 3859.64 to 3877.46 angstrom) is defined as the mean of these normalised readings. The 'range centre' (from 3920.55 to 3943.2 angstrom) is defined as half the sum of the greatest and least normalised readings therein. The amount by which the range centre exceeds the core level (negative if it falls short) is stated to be -0.12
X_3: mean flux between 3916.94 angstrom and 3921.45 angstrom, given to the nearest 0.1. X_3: 19.9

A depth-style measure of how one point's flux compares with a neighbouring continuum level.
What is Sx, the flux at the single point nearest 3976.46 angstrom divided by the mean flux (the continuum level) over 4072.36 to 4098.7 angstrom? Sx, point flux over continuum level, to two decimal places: 0.89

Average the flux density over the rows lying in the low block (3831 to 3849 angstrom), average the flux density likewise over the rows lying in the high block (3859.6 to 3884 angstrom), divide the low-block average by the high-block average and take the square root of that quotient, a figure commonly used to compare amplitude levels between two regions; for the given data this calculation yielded 0.96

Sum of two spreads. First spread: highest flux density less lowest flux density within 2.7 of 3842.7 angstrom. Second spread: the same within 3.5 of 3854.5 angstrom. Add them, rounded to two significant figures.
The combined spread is 5.1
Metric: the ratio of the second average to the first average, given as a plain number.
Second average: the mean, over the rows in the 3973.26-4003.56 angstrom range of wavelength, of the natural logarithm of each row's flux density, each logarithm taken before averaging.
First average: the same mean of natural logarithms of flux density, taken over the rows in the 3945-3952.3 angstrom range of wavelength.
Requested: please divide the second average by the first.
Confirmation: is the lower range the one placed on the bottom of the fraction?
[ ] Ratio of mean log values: 0.99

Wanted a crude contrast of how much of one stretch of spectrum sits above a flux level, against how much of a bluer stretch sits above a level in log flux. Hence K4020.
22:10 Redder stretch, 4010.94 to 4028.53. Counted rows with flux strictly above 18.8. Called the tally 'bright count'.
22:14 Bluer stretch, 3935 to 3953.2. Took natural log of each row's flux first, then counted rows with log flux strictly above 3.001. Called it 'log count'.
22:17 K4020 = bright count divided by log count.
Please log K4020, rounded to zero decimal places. 16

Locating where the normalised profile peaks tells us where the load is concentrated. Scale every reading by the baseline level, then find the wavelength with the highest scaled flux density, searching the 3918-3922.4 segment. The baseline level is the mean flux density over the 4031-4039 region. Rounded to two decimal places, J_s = 3921.00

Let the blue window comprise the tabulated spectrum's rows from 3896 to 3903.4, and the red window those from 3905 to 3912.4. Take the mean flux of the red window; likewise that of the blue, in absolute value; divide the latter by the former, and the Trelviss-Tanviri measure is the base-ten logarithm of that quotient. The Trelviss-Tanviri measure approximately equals 0.00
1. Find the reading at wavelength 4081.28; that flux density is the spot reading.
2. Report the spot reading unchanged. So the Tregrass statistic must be 20.3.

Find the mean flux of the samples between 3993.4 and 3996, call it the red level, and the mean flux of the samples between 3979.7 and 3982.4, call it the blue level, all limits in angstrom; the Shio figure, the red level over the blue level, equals 1.01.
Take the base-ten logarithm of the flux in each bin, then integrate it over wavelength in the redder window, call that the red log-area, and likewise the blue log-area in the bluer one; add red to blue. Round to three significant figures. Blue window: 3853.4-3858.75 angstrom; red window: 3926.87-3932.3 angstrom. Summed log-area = 13.9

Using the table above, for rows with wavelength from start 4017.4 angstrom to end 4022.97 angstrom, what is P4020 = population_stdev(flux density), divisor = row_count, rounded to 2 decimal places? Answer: 0.69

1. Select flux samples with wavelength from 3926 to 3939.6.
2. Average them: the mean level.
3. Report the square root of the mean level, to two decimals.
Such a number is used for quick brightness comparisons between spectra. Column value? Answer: 4.22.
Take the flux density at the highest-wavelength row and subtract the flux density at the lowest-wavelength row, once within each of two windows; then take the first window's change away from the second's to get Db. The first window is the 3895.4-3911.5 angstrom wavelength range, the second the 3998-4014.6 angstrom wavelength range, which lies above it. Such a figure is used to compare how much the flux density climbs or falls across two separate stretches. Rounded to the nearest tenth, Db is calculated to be 2.0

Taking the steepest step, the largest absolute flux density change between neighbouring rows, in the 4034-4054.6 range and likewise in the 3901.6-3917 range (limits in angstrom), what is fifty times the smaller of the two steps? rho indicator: 85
